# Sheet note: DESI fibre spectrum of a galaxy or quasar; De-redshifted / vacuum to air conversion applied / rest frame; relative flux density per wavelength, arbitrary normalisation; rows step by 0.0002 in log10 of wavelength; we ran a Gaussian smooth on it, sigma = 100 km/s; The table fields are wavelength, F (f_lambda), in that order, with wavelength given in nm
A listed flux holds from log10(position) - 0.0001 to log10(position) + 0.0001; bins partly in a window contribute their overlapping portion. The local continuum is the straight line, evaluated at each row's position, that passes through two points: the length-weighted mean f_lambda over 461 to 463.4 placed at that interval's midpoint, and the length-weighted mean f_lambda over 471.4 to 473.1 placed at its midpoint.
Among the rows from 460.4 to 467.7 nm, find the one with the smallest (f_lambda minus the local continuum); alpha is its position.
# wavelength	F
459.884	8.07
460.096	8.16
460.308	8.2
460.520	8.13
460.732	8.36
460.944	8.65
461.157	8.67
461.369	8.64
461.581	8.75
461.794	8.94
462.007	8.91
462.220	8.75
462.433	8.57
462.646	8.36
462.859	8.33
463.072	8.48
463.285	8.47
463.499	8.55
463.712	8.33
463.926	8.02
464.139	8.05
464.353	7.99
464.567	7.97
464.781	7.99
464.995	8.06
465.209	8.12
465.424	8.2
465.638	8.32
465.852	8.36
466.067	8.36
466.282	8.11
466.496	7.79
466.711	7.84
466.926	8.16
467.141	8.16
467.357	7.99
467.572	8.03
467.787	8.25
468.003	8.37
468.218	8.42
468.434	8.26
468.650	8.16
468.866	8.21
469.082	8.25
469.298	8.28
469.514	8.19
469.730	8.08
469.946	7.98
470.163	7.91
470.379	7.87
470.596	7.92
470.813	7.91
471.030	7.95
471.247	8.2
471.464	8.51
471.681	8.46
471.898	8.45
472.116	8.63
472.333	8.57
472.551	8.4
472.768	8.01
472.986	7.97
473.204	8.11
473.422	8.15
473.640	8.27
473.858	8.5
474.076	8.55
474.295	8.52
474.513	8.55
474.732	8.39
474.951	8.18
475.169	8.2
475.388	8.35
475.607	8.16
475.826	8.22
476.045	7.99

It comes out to 466.496 nm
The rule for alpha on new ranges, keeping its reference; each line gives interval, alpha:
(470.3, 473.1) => 470.379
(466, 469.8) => 466.496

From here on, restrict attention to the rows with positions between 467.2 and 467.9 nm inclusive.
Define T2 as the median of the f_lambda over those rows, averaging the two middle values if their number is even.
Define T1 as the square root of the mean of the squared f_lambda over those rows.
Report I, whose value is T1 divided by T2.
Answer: 1.01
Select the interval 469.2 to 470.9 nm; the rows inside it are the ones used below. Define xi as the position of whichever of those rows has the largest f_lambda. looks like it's 469.298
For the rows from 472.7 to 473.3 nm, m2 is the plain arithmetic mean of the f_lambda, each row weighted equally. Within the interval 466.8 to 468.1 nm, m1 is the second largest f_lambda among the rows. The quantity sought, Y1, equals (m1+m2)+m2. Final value 24.3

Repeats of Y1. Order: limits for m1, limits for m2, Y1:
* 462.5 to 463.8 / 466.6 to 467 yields 24.5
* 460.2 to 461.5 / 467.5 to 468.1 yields 25.1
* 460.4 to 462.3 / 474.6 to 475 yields 25.5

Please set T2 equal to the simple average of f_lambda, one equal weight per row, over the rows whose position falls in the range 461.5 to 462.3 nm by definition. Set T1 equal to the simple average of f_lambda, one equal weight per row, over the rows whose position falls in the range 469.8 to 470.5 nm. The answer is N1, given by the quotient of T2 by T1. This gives 1.12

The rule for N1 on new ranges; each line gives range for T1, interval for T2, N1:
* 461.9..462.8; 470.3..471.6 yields 0.93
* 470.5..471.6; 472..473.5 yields 1.02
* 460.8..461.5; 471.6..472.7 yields 0.98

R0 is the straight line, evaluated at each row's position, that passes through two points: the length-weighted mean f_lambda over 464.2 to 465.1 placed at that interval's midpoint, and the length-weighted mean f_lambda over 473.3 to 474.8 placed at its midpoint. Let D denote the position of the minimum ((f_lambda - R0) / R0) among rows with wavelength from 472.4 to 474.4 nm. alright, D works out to 472.986 nm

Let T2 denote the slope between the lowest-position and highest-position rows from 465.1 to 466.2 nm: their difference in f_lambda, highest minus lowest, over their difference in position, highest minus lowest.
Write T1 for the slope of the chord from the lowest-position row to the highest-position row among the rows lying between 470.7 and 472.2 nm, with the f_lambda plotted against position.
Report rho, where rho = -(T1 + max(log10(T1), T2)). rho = -0.83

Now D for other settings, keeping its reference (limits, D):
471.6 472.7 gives 472.551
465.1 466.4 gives 466.282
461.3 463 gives 462.859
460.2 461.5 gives 460.520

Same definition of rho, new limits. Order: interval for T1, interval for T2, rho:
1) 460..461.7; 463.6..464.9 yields -0.08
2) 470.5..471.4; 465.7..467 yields -0.24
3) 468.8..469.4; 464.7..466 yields -0.51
